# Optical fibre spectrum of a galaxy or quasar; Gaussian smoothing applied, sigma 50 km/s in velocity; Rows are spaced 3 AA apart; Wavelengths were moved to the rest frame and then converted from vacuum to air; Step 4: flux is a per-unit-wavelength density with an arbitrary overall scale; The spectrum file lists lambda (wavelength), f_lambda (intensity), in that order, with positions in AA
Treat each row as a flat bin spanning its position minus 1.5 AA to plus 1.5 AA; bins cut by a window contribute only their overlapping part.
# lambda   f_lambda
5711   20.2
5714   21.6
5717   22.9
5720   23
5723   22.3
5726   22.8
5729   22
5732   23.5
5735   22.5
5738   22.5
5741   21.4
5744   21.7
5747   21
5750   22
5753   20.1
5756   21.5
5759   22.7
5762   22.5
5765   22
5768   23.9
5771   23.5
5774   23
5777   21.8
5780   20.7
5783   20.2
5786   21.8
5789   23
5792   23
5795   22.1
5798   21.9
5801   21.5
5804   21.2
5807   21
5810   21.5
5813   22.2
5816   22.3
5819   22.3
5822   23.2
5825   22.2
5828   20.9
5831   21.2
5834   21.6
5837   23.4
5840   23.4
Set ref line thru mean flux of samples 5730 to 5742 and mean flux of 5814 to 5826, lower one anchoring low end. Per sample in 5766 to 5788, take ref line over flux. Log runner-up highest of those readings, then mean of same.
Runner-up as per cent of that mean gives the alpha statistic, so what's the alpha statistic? 107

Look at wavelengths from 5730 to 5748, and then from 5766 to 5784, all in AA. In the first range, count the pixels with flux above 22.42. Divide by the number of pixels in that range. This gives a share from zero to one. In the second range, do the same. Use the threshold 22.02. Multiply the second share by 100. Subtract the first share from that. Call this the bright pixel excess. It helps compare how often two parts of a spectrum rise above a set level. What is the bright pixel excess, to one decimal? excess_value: 49.5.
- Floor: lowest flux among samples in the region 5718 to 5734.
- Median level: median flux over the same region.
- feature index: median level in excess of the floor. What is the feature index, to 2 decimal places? 0.80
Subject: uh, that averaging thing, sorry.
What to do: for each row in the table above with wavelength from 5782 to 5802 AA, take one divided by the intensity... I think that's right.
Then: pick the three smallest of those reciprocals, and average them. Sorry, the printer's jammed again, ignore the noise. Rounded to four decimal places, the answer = 0.0441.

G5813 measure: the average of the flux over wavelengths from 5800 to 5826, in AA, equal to 21.9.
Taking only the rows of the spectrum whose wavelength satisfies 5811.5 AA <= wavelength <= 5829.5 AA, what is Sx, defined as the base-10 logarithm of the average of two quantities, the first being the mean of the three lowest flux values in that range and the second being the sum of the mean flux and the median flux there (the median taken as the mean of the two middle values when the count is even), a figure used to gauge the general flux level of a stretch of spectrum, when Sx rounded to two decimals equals 1.52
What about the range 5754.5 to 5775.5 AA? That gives 1.53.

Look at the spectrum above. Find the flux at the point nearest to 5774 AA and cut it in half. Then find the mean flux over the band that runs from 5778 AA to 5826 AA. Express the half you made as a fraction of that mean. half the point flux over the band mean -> 0.53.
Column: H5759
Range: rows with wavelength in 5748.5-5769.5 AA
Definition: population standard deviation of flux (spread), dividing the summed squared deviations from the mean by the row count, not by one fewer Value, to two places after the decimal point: 1.08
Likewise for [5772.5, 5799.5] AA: 0.94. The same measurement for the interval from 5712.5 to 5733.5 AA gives 0.60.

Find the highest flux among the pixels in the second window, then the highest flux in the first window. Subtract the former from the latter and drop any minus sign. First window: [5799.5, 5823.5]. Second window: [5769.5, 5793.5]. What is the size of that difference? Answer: 0.30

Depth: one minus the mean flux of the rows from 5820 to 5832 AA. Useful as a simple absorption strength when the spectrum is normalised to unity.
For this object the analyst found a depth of -20.9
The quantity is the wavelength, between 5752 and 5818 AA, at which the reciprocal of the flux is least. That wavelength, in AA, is 5768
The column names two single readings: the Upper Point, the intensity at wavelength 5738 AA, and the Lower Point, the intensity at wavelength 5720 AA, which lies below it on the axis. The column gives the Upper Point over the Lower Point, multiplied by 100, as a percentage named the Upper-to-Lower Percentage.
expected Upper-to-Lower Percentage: 98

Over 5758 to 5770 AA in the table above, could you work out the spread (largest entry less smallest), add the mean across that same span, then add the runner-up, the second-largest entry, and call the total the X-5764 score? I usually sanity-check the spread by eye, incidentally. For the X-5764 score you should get 47.4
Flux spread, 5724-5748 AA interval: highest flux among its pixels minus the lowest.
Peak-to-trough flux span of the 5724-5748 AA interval 2.5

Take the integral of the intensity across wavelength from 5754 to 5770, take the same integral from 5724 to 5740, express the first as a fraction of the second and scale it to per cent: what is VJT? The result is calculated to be 99.4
